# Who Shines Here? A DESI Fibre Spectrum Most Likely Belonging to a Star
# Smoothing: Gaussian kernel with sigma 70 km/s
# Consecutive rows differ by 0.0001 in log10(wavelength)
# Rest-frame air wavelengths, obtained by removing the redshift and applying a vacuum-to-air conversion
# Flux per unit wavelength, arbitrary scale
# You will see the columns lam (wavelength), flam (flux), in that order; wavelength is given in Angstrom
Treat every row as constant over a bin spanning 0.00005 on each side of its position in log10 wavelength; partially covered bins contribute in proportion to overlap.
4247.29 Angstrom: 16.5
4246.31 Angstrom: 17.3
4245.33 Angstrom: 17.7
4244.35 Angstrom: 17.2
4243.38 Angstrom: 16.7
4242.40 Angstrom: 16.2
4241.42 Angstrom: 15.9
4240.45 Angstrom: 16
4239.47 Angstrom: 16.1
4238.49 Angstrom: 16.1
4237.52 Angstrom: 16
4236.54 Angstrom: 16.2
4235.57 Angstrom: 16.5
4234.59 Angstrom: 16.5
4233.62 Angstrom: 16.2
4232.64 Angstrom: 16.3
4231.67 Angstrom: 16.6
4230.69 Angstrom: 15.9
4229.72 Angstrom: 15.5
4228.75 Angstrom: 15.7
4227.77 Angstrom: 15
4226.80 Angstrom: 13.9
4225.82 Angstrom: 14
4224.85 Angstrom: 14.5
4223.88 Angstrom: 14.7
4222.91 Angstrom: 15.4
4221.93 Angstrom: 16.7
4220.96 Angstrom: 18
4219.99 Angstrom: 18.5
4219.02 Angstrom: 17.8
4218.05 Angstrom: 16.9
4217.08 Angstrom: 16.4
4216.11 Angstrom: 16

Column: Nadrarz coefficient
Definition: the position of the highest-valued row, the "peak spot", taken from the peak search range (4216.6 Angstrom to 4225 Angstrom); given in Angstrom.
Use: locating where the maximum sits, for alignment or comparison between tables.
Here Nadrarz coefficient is 4219.99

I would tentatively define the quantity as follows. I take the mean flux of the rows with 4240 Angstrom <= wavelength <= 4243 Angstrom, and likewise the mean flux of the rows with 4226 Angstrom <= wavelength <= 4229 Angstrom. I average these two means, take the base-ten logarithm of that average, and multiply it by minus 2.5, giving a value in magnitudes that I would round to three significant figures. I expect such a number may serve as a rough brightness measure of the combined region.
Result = -2.97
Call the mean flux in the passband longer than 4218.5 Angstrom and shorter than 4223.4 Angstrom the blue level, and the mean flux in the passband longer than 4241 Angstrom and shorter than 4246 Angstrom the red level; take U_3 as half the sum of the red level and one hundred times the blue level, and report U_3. 872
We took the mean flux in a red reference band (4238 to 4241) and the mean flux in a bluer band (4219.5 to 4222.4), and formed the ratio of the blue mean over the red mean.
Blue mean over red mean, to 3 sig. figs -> 1.10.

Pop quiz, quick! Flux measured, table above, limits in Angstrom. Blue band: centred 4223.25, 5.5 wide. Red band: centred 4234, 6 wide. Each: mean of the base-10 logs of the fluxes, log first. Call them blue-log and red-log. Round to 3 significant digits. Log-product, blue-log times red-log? 1.45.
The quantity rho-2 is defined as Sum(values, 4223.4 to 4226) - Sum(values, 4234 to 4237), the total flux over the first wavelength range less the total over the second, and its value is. -6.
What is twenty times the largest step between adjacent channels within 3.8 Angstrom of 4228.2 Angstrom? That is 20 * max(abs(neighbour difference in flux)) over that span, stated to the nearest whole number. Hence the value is 22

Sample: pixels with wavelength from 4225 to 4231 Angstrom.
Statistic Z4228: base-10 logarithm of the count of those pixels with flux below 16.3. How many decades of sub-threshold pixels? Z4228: 0.78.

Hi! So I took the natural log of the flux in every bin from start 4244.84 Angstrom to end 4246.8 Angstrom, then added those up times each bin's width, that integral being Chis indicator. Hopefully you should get 5.60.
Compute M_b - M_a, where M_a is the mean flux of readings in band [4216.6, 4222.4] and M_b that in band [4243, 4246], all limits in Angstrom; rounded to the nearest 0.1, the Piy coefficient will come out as -0.2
